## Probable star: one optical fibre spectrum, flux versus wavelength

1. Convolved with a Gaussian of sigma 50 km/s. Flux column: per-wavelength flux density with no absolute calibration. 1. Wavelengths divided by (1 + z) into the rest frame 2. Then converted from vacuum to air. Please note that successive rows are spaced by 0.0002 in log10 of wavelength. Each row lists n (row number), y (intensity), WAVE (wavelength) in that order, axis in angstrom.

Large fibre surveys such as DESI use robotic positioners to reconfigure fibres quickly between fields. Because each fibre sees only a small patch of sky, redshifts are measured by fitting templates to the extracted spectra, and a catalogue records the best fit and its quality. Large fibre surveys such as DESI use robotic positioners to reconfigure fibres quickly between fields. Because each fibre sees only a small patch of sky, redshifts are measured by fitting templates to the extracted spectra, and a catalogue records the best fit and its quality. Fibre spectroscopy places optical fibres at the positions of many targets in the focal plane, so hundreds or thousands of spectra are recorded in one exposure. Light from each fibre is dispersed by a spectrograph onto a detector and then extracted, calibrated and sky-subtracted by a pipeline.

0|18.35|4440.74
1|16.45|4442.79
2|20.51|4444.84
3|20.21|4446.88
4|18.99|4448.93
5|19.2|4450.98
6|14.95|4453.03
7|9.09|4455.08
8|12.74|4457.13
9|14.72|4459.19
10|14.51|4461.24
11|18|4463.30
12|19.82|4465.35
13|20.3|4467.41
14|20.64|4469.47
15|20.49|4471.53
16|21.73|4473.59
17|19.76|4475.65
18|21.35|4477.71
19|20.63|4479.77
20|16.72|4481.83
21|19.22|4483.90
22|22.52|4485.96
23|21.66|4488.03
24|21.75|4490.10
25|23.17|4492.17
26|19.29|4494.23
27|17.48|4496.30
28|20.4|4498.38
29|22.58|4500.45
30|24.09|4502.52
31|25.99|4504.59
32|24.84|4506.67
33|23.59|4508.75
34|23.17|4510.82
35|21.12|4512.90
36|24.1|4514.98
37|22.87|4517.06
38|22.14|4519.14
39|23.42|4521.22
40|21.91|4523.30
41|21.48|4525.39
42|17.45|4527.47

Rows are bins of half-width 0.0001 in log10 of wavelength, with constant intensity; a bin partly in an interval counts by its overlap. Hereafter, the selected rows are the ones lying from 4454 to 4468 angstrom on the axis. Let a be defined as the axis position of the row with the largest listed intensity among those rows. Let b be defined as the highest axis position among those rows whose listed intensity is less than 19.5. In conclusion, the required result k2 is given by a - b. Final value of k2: 4.1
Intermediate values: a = 4467.41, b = 4463.30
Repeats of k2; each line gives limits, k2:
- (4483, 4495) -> -2.1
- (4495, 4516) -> 8.3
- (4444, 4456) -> -10.2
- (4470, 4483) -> -8.2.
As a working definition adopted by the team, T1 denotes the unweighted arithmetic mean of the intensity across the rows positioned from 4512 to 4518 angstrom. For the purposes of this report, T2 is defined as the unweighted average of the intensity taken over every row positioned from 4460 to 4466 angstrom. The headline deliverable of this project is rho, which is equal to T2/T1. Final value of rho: 0.77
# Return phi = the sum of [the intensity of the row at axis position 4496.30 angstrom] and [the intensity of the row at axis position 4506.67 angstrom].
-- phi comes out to 42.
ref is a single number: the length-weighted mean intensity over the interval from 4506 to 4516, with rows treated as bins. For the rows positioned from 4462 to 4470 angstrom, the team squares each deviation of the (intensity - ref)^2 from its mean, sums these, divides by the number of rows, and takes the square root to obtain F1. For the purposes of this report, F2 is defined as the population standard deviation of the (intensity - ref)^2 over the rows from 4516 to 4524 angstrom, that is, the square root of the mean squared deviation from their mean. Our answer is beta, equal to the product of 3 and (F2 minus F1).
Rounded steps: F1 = 8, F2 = 1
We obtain -22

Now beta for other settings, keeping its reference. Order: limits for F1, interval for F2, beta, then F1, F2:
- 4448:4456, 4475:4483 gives -179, 75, 16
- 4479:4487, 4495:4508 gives -14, 16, 12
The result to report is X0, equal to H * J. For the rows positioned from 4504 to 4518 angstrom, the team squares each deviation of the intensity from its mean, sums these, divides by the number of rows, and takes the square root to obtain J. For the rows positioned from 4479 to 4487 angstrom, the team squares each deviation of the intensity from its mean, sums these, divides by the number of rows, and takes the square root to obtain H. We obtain 3.0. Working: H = 2.12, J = 1.4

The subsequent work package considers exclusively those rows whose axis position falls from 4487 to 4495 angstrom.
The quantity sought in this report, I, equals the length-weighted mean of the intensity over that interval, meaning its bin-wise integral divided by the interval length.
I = 22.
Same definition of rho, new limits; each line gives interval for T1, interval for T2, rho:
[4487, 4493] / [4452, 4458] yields 0.55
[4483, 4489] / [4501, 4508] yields 1.18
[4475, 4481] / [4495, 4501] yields 0.98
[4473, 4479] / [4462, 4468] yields 0.92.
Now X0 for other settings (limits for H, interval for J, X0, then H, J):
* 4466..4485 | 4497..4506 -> 2.8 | 1.39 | 2.0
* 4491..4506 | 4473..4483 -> 4.9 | 2.73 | 1.8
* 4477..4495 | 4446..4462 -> 6.6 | 1.88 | 3.5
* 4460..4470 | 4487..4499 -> 4.2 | 2.26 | 1.9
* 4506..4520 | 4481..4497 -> 2.6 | 1.14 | 2.2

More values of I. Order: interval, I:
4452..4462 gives 13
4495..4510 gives 23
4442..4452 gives 19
